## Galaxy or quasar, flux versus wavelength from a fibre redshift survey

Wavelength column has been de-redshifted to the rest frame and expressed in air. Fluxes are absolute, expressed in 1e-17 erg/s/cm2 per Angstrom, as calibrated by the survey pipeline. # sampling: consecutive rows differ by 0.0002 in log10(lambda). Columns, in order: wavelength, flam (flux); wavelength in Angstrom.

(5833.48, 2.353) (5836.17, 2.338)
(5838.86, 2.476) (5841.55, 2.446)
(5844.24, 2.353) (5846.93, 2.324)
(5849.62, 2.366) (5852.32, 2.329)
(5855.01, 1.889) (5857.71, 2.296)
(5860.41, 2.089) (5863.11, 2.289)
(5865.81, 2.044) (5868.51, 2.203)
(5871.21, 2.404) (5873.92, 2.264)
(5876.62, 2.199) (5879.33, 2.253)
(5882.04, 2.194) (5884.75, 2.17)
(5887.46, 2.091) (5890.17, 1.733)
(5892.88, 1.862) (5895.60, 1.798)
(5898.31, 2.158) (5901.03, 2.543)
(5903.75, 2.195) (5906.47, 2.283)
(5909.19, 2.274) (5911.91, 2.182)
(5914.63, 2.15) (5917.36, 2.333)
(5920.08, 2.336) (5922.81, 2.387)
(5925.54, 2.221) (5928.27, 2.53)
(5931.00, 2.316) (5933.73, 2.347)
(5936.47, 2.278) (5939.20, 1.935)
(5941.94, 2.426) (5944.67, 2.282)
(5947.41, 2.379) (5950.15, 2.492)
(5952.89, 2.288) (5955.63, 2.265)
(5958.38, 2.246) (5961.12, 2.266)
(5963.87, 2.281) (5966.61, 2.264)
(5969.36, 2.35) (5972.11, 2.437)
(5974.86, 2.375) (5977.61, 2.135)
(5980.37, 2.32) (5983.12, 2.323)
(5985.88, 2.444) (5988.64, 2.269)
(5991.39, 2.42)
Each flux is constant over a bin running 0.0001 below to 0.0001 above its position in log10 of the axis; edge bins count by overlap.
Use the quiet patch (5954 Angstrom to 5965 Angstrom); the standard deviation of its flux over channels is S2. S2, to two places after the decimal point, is 0.01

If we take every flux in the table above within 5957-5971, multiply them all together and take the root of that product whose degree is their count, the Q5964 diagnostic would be 2.28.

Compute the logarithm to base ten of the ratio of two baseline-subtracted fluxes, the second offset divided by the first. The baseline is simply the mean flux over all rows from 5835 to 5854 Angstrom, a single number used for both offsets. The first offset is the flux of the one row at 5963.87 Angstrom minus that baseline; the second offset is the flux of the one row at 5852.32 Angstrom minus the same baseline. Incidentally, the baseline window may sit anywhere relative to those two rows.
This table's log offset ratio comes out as -0.3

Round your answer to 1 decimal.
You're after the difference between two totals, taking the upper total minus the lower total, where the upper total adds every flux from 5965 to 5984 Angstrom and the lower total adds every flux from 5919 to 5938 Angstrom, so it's -0.2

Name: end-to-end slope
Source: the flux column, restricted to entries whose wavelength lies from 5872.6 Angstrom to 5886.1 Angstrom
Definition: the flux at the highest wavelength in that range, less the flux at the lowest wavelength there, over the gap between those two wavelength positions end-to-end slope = -0.01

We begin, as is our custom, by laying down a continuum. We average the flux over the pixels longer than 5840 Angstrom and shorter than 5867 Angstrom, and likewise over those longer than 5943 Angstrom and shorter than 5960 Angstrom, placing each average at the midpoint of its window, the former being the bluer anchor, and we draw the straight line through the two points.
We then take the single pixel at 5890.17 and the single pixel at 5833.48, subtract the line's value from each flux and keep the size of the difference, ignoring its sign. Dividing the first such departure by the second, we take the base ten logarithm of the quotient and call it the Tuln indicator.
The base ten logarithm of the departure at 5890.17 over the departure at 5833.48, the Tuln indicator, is 0.6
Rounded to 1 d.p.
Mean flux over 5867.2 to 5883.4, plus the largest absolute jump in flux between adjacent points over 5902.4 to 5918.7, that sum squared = 5.9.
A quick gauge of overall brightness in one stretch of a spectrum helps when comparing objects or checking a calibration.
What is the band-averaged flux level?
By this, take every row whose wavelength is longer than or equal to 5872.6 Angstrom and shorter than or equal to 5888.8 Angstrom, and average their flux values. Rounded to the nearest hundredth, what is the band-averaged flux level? 2.20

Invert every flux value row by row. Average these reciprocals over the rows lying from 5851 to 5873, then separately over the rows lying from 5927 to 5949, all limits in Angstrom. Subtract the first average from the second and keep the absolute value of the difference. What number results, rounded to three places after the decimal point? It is 0.024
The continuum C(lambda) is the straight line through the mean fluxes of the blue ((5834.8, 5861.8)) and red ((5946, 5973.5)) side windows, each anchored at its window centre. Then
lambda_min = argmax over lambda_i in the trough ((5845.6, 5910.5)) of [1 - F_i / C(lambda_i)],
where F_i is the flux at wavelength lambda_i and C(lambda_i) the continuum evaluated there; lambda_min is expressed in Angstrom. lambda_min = 5890.17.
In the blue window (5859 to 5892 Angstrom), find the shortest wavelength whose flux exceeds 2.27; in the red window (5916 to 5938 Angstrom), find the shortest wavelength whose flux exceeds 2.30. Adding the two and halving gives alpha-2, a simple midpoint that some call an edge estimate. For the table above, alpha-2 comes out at 5890.2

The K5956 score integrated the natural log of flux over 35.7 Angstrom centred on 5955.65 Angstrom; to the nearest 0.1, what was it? 29.7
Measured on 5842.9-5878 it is 28.1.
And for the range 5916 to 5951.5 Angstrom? 29.9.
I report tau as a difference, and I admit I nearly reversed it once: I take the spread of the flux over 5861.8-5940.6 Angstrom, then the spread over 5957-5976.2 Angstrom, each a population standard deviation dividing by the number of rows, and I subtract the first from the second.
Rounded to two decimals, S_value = -0.12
